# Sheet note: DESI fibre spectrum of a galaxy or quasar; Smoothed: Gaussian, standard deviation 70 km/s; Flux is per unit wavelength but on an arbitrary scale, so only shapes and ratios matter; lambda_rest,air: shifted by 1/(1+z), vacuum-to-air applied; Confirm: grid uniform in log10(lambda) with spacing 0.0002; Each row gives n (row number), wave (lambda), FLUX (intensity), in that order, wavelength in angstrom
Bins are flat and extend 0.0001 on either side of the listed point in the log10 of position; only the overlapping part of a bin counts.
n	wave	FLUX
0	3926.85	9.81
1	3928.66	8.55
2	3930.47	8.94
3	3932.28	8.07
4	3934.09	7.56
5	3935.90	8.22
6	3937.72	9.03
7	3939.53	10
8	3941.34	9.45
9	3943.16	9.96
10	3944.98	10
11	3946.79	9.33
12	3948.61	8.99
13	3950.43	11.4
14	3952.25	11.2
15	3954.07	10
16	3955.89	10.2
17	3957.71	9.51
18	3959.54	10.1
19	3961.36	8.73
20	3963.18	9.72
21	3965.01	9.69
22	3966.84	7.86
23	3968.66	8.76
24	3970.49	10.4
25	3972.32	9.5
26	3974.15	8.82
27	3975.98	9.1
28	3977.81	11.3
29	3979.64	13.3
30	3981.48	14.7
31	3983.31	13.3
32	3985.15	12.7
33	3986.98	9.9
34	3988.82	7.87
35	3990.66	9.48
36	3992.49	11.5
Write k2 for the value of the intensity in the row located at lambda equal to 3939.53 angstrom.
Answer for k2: 10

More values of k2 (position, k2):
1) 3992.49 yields 11.5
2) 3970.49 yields 10.4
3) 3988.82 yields 7.87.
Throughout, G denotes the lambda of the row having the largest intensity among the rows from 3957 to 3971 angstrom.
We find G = 3970.49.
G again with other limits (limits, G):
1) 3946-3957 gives 3950.43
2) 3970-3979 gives 3977.81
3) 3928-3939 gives 3937.72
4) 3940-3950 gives 3944.98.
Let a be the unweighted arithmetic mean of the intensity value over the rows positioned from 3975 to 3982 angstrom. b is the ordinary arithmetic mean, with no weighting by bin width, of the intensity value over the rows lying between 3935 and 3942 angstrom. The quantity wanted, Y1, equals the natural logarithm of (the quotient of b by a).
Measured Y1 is -0.28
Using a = 12.1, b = 9.2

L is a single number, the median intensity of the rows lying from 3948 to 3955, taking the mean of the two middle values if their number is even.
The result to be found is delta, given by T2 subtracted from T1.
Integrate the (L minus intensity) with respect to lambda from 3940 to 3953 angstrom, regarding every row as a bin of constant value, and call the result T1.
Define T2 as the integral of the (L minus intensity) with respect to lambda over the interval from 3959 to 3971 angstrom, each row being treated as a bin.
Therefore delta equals -9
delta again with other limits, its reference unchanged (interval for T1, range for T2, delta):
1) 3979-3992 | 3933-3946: -31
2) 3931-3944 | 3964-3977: 4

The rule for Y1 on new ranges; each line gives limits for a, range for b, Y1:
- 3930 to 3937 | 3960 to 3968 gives 0.09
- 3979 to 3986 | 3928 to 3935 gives -0.49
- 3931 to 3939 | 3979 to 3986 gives 0.50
